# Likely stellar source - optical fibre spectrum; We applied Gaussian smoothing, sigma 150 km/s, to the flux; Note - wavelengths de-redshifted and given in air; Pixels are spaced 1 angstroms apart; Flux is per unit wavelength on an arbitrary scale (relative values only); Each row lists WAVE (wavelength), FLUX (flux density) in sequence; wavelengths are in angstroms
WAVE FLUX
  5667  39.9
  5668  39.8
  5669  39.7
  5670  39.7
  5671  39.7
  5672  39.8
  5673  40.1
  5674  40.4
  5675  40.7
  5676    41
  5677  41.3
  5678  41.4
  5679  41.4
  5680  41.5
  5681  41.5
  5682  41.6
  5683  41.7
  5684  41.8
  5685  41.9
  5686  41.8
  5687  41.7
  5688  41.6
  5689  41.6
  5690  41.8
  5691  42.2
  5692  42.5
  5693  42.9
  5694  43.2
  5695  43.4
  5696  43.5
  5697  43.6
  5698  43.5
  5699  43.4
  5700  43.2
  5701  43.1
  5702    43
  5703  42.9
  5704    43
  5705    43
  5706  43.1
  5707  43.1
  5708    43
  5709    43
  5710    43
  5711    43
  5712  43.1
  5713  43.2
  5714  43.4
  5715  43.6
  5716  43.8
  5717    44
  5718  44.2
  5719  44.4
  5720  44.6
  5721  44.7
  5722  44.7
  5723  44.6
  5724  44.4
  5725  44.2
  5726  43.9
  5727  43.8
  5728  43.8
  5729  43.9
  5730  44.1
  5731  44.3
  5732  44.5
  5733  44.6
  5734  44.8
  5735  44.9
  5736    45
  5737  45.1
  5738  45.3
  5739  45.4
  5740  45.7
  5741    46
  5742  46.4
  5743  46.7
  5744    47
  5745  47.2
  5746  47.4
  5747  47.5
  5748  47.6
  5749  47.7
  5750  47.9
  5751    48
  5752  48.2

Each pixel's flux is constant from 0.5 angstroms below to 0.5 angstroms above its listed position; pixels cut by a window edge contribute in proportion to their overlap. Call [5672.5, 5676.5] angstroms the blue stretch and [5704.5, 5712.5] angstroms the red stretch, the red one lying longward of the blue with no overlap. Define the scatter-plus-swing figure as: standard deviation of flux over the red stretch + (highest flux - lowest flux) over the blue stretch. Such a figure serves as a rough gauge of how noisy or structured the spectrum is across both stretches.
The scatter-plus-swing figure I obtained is 0.95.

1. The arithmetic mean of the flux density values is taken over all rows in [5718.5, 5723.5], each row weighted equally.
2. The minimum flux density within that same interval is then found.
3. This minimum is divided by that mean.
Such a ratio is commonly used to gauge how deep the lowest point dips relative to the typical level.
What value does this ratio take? 0.9955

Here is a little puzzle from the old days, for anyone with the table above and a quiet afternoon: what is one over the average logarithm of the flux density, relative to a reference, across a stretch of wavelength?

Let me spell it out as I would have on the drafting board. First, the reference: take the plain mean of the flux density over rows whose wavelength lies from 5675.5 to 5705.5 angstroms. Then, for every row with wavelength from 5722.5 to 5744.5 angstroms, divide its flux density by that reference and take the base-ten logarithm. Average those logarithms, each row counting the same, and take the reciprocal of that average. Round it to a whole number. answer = 39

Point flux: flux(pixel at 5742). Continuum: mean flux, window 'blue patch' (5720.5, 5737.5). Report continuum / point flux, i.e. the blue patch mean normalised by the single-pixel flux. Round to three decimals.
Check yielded 0.958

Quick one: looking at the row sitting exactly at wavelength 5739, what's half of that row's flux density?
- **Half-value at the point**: 22.7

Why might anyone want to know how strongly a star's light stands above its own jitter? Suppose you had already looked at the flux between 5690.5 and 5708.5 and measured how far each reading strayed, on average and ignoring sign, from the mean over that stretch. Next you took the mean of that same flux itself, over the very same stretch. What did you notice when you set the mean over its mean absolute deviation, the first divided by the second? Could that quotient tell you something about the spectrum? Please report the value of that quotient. 175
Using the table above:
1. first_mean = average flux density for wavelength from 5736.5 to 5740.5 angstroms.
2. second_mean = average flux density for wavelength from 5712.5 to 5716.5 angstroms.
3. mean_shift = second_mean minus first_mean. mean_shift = -1.9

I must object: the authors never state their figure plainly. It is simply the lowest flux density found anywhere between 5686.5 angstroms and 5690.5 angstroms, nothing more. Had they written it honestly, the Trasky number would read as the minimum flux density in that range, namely 41.6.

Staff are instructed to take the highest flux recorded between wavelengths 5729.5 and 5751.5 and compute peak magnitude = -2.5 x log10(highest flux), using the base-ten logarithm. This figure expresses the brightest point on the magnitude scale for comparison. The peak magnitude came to -4.20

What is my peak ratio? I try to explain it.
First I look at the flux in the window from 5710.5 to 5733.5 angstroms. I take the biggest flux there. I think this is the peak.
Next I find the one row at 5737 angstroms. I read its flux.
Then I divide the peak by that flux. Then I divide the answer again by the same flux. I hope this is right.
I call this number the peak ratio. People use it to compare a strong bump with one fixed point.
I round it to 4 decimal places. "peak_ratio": 0.0220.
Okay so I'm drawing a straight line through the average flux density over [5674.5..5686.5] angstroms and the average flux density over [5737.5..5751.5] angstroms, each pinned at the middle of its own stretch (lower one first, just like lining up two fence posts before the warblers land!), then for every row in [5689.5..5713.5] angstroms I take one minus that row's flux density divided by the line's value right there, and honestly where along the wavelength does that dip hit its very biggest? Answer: 5711 angstroms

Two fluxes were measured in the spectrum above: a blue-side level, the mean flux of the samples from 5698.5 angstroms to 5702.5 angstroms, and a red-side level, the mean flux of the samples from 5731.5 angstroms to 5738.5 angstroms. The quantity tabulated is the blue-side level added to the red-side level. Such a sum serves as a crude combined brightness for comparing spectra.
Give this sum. 88.1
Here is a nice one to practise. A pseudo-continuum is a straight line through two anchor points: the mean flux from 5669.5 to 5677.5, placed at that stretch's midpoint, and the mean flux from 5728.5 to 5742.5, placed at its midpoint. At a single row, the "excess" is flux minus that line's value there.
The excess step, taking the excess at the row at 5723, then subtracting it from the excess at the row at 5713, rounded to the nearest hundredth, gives -0.65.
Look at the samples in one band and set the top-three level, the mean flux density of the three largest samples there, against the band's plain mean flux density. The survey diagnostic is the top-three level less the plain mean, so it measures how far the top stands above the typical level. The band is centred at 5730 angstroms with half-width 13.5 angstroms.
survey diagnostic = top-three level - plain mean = 1.6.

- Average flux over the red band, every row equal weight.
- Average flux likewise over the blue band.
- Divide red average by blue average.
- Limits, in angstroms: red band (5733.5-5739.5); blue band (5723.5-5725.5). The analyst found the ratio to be 1.02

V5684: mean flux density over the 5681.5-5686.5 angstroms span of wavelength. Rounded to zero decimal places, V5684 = 42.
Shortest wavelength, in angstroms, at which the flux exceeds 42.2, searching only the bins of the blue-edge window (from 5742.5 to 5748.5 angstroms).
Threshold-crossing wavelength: 5743 angstroms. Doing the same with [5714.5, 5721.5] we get 5715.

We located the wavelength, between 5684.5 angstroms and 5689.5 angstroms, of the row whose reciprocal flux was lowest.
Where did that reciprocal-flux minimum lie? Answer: 5685 angstroms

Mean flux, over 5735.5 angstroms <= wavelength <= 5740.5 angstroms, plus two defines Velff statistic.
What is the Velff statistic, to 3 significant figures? 47.3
